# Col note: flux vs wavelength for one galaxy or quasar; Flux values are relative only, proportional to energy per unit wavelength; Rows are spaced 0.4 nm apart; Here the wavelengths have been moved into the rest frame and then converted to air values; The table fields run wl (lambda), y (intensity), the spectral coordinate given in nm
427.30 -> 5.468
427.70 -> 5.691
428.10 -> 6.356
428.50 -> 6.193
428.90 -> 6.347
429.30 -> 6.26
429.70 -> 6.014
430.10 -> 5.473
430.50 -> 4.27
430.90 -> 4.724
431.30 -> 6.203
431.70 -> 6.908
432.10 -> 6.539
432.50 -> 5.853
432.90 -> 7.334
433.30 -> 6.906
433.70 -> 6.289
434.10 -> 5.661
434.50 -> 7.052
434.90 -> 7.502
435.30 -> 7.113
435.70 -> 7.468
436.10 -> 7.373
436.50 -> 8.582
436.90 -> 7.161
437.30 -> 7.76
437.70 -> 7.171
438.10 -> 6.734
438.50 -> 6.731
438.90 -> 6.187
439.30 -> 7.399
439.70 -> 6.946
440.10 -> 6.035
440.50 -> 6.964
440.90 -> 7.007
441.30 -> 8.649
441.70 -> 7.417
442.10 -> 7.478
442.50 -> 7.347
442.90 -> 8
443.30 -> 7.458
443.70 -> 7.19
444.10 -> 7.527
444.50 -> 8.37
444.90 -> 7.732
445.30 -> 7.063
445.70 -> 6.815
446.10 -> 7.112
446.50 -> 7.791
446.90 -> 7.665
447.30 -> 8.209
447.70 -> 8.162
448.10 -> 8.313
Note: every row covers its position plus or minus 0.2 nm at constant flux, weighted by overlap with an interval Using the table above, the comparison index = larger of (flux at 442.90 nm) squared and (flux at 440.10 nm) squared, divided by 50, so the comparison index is 1.3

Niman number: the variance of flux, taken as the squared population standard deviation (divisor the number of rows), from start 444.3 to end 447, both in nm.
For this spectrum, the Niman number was 0.25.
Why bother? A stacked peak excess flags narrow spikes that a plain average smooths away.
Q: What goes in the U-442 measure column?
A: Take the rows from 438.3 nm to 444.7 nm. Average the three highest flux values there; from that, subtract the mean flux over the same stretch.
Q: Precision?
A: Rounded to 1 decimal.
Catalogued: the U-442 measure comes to 1.0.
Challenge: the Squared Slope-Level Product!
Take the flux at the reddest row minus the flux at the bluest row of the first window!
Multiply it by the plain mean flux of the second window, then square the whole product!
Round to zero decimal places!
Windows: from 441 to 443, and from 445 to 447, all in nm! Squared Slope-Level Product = 22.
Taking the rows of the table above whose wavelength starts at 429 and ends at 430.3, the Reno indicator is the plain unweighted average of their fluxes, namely 5.9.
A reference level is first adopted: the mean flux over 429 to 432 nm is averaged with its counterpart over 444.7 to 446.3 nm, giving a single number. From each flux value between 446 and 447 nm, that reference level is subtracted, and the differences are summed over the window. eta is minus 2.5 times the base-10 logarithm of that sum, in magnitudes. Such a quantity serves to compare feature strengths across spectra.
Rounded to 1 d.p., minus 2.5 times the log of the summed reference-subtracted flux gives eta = -1.3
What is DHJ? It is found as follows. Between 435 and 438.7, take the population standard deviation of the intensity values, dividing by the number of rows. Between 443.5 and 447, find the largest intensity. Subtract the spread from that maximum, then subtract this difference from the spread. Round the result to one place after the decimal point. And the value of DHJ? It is -7.3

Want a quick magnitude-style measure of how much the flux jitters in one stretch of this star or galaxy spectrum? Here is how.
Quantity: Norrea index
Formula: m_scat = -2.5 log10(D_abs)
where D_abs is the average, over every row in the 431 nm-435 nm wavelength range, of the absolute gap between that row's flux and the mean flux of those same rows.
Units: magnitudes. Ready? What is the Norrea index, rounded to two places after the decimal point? 0.72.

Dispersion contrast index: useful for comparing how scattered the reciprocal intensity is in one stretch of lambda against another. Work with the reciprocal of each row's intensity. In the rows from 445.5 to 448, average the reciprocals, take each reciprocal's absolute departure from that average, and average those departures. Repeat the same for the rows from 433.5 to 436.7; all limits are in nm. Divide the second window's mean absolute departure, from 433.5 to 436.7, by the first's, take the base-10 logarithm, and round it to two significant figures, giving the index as 0.21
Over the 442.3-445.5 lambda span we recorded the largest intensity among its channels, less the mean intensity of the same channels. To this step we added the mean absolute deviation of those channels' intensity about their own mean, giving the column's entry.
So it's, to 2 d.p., 1.12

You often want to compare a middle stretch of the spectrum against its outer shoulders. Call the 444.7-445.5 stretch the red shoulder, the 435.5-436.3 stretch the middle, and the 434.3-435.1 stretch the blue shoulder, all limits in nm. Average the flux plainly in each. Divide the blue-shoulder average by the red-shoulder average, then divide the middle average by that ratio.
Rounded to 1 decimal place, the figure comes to 7.5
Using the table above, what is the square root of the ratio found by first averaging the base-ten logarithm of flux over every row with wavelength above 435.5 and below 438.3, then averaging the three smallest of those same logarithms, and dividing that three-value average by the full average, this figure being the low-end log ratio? 0.985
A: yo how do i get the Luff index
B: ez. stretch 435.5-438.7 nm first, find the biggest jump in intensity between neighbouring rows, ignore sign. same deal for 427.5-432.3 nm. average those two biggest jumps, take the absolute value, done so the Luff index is 1.45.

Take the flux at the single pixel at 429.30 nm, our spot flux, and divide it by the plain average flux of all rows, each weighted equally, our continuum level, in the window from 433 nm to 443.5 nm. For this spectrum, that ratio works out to 0.87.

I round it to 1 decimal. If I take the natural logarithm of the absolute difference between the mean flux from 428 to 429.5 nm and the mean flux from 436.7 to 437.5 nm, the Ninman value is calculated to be 0.2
